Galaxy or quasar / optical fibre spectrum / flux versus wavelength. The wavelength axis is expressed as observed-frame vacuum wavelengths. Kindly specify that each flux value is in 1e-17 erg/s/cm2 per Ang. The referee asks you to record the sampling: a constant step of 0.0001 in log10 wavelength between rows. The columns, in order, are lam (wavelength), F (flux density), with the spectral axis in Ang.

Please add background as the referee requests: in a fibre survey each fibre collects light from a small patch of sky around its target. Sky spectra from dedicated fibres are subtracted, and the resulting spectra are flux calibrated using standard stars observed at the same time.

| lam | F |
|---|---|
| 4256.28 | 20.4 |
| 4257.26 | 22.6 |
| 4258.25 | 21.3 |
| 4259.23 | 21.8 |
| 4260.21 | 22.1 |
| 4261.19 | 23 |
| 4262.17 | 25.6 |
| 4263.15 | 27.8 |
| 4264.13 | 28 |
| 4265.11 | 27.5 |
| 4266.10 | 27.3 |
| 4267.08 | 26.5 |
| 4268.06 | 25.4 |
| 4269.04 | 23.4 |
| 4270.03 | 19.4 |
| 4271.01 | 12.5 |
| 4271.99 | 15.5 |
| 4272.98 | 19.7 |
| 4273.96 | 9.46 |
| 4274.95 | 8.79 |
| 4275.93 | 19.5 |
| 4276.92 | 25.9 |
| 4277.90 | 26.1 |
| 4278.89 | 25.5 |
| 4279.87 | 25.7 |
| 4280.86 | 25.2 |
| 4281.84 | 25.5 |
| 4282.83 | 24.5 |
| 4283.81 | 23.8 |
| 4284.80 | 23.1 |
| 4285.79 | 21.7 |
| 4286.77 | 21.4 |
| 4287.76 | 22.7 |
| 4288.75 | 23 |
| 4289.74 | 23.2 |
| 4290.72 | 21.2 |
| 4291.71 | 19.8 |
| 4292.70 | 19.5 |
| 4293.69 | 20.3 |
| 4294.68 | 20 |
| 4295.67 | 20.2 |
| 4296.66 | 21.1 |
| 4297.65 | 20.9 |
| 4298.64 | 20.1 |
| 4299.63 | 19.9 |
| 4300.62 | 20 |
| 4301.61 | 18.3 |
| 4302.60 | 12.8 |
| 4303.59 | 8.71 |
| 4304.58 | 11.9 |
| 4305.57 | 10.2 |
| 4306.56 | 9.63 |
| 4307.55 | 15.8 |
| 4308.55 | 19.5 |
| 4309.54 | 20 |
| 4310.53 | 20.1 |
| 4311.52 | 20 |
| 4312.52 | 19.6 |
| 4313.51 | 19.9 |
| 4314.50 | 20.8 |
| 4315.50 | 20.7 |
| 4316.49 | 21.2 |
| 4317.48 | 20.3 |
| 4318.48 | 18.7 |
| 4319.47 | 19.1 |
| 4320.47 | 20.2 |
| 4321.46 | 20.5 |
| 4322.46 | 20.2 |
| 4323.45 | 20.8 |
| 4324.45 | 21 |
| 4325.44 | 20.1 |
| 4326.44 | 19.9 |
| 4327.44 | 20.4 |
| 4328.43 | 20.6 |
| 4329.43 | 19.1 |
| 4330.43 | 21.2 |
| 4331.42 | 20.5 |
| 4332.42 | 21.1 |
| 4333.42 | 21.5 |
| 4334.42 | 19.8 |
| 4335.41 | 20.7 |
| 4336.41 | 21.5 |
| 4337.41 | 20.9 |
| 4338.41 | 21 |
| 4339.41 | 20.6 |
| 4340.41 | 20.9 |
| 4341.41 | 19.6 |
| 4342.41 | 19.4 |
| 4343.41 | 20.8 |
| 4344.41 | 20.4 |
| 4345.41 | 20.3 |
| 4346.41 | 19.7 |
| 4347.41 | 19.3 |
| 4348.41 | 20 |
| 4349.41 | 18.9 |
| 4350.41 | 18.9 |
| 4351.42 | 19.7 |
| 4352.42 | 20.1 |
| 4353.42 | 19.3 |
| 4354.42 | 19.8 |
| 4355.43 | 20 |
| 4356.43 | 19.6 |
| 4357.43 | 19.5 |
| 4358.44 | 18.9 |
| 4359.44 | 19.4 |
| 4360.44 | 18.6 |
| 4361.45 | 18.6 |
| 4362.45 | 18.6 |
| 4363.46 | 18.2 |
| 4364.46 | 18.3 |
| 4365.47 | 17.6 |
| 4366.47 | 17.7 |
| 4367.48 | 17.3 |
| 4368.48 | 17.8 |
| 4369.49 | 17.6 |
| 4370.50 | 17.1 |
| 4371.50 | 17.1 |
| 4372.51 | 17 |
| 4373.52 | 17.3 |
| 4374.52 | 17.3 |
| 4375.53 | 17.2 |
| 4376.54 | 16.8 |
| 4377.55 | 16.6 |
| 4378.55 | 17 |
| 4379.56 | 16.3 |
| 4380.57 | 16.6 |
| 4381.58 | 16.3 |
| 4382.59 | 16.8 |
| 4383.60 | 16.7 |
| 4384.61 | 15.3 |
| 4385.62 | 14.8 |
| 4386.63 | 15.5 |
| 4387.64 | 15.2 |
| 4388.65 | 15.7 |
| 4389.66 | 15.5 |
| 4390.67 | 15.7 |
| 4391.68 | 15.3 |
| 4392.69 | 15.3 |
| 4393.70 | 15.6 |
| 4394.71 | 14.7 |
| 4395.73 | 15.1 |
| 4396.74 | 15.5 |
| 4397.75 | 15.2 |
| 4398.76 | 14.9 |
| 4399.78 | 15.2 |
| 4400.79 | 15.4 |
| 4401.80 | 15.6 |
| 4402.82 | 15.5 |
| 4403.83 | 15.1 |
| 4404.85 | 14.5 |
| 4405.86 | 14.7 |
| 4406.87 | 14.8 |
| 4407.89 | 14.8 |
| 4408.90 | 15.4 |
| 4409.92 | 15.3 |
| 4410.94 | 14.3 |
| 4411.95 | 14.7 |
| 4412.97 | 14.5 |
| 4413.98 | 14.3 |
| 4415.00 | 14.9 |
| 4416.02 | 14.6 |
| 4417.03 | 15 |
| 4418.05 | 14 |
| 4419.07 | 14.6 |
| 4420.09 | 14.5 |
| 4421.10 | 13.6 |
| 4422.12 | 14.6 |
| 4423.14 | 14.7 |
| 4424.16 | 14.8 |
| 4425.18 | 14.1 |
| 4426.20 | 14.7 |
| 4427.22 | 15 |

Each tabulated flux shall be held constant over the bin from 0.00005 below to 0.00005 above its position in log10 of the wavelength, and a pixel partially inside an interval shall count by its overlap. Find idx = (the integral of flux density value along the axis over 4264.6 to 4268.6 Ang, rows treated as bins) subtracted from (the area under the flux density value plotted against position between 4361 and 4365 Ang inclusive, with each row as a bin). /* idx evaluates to -33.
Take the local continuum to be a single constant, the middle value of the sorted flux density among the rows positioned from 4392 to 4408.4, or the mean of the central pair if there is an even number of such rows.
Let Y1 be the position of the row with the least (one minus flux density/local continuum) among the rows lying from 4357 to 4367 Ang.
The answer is 4357.43 Ang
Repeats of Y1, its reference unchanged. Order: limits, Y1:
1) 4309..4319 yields 4316.49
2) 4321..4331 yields 4330.43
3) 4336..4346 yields 4336.41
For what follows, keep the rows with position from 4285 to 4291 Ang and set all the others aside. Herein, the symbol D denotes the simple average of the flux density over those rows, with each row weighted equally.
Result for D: 22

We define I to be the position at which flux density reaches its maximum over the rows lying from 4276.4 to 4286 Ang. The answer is 4277.90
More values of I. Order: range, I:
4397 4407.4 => 4401.80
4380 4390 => 4382.59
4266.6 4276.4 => 4267.08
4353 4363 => 4355.43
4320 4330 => 4324.45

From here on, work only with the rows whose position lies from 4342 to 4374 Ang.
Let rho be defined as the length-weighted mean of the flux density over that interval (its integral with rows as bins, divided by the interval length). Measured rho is 19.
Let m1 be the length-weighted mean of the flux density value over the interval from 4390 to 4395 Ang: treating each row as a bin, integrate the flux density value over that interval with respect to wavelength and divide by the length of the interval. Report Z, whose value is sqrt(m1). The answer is 3.92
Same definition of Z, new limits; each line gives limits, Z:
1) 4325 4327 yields 4.46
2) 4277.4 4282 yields 5.06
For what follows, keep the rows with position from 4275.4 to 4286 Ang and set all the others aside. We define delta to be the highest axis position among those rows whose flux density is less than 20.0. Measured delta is 4275.93 Ang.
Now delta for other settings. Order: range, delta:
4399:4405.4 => 4404.85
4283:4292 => 4291.71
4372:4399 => 4398.76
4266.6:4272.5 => 4271.99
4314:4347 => 4346.41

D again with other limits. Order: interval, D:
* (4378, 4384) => 17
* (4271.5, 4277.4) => 16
